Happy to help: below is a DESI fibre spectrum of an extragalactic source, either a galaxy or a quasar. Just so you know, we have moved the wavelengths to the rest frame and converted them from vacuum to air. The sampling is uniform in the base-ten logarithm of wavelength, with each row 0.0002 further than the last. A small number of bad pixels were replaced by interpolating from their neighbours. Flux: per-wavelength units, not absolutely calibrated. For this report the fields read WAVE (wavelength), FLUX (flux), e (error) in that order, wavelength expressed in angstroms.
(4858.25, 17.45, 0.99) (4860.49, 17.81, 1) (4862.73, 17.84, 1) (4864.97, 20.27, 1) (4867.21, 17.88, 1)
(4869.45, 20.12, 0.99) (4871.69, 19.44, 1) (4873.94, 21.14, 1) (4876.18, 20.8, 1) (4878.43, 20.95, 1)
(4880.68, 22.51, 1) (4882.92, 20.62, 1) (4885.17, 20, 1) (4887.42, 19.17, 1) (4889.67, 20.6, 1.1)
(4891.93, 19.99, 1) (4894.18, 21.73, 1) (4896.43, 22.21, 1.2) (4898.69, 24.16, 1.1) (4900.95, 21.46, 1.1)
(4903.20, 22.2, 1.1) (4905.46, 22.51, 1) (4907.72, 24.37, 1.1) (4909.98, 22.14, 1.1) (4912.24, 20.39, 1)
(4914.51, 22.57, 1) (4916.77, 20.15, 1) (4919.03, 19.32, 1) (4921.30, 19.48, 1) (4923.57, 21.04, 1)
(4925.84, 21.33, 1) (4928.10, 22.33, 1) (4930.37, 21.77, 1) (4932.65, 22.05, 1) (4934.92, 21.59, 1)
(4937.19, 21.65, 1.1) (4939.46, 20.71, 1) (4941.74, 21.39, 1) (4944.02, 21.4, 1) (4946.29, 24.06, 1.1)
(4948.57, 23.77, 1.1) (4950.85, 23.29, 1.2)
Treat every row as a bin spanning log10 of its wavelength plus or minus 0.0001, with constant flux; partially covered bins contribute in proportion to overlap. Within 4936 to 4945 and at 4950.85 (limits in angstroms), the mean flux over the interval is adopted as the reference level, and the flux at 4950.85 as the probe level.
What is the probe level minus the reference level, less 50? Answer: -48.0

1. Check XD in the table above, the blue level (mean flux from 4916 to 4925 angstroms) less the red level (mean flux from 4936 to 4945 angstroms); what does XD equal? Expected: -1.3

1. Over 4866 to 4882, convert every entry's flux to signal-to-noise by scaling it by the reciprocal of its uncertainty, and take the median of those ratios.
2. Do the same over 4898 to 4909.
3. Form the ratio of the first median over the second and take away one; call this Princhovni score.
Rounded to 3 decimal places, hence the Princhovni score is -0.053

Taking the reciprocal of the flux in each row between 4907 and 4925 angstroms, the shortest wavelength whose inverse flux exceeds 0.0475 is 4912.24 angstroms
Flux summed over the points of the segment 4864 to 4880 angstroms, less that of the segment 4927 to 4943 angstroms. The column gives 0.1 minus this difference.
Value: 11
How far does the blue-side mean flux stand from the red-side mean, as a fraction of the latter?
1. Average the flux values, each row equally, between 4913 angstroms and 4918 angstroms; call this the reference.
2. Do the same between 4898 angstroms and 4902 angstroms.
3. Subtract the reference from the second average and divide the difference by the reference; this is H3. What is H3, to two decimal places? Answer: 0.07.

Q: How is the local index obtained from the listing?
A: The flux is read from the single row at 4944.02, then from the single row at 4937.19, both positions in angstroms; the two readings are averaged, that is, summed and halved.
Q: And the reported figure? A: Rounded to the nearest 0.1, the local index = 21.5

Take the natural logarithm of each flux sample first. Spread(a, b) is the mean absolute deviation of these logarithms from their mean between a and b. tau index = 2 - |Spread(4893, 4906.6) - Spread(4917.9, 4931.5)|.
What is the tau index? 1.980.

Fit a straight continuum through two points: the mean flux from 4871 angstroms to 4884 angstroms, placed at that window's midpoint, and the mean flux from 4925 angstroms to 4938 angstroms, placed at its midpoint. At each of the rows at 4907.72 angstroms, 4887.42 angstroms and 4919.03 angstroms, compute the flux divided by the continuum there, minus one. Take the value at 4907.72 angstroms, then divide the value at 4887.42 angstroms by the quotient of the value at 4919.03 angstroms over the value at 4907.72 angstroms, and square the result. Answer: 0.014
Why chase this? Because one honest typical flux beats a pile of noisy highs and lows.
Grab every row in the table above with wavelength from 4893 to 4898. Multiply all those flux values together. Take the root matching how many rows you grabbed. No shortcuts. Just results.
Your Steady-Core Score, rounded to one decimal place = 22.0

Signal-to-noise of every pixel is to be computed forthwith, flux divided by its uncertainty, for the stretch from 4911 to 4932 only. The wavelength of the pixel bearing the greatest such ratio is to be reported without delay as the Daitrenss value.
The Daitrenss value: 4914.51 angstroms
